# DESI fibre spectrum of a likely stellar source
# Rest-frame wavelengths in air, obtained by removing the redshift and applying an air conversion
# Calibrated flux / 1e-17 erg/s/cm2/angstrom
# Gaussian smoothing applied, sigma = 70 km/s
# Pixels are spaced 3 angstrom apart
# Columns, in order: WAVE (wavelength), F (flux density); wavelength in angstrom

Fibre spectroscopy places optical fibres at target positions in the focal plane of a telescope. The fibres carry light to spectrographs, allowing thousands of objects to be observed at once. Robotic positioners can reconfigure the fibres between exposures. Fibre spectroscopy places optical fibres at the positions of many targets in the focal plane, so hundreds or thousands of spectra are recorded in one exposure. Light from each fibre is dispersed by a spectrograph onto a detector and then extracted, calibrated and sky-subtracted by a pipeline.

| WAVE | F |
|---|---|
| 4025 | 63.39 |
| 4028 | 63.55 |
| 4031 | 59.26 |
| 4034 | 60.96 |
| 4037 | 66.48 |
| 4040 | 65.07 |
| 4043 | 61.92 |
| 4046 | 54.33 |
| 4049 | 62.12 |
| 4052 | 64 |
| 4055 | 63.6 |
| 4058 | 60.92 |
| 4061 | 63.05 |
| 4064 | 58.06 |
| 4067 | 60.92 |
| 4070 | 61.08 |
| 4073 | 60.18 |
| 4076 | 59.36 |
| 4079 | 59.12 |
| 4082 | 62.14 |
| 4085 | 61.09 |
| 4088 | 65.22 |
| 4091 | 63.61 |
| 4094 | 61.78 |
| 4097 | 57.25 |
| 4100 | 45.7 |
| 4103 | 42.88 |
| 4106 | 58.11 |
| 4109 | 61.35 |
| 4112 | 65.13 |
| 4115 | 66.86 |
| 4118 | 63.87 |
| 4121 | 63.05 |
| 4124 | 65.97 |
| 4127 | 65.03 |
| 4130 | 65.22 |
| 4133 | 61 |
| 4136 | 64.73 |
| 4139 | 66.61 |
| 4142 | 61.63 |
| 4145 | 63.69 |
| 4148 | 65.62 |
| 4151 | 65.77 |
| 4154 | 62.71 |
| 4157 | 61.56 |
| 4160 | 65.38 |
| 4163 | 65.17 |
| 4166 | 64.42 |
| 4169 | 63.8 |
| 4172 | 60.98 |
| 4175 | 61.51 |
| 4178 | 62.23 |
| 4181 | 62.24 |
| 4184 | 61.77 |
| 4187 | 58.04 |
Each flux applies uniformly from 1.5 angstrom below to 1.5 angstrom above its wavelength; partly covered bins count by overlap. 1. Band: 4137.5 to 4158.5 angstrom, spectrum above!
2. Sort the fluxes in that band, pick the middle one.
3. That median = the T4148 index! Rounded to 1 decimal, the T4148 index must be 63.7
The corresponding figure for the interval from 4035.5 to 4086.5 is 61.1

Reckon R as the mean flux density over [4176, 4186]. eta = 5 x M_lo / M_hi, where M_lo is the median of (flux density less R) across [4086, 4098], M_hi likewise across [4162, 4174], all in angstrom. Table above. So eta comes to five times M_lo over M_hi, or 2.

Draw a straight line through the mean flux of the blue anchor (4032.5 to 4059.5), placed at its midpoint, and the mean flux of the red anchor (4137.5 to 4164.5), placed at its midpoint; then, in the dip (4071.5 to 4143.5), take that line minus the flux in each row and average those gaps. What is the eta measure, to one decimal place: 2.3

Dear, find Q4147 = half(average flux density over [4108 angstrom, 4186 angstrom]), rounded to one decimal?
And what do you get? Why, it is 31.9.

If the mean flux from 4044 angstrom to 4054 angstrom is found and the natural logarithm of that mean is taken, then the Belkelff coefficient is 4.10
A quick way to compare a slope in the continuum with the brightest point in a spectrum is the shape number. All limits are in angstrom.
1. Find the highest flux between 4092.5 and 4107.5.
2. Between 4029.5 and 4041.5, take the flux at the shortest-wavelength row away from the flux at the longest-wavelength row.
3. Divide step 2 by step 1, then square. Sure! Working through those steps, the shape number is 0.0088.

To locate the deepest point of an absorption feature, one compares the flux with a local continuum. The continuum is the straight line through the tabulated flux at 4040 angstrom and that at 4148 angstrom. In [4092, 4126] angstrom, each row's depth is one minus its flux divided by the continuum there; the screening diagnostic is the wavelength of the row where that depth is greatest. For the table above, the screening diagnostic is 4103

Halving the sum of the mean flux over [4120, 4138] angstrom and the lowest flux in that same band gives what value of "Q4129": 63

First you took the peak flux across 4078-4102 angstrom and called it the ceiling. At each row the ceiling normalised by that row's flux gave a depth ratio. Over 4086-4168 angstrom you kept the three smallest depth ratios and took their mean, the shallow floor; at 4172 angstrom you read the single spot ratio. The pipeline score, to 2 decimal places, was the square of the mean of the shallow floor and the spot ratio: 1.05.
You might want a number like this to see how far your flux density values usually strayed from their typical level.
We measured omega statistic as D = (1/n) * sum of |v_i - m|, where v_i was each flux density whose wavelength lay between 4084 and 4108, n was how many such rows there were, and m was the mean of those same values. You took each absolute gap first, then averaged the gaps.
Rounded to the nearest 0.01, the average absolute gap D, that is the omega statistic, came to 6.33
